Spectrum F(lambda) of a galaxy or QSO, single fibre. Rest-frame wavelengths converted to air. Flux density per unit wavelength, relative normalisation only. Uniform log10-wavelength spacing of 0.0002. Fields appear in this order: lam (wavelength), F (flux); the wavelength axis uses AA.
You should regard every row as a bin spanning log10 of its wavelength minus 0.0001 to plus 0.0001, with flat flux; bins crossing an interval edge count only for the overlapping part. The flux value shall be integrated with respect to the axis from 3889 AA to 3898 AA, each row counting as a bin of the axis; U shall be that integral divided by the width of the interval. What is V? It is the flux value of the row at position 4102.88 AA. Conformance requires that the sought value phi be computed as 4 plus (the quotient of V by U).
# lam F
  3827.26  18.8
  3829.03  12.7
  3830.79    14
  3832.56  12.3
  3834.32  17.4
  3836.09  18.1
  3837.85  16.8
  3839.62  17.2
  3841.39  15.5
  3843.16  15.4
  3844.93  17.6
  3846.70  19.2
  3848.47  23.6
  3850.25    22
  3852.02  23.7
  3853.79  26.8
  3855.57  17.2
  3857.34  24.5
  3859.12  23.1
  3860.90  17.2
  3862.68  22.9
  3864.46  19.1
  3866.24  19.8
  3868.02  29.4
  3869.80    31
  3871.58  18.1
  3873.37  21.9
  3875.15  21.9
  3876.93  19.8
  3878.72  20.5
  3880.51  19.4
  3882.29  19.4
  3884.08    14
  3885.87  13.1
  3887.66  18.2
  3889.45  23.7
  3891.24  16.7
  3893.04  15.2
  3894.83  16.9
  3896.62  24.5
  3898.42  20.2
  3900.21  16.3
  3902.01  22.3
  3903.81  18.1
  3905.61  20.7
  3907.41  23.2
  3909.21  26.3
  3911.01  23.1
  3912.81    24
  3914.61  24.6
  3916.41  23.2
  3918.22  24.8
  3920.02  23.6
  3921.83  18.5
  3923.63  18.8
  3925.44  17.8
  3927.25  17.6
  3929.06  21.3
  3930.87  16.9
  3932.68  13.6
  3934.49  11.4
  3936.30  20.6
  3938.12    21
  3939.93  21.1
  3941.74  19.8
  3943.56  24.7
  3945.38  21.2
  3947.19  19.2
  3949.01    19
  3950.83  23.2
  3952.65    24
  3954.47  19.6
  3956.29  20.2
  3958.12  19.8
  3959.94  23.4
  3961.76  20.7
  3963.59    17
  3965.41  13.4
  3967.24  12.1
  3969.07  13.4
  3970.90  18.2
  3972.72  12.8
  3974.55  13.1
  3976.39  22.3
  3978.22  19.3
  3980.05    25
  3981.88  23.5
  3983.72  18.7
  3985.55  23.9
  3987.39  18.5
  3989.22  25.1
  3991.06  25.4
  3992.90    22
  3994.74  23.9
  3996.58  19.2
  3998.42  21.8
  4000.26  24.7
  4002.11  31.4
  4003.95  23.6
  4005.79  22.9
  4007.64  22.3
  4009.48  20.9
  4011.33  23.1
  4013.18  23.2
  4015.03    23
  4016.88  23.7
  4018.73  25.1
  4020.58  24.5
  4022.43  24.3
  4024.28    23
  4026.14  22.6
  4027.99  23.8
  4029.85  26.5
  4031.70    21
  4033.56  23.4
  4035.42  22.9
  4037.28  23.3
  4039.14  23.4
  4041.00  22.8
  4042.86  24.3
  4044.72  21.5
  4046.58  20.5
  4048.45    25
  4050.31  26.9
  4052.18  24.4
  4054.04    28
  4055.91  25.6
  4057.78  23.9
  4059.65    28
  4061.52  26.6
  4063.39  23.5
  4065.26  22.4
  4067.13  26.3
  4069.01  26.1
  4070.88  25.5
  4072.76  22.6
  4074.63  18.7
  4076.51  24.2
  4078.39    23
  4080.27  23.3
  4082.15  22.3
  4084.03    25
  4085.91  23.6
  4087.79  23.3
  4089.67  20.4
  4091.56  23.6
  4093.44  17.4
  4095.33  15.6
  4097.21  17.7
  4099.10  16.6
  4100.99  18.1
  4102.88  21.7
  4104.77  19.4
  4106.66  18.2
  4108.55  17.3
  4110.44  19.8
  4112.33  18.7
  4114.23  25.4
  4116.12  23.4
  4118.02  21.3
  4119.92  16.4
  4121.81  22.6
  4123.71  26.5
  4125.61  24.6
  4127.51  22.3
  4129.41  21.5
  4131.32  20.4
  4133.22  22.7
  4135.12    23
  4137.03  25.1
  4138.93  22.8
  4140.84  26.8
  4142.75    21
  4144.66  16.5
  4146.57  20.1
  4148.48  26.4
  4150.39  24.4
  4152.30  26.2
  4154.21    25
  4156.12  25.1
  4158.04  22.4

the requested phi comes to 5.13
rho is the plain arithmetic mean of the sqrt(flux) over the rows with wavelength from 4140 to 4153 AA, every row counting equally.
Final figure 4.79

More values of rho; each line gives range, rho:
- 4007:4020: 4.80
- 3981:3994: 4.73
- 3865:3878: 4.79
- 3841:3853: 4.41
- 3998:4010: 4.88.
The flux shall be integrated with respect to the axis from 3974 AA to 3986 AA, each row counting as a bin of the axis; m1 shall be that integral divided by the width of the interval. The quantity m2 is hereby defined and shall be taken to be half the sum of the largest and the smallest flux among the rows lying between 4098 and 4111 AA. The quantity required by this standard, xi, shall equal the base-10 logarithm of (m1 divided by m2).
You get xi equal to 0.04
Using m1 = 21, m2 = 19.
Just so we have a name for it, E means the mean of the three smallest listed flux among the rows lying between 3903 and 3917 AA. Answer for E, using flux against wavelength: 20.6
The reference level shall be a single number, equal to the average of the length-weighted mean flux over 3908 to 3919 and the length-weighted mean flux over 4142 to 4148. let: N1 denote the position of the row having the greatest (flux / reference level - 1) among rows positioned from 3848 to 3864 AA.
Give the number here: 3853.79 AA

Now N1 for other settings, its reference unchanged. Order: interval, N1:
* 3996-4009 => 4002.11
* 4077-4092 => 4084.03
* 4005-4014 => 4013.18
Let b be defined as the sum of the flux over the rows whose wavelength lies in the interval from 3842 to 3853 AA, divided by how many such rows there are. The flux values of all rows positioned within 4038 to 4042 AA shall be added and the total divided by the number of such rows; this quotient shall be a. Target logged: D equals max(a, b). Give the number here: 23.1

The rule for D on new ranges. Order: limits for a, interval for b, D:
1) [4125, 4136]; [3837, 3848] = 22.4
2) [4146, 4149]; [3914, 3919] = 24.2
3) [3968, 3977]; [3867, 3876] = 24.5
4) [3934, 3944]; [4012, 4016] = 23.1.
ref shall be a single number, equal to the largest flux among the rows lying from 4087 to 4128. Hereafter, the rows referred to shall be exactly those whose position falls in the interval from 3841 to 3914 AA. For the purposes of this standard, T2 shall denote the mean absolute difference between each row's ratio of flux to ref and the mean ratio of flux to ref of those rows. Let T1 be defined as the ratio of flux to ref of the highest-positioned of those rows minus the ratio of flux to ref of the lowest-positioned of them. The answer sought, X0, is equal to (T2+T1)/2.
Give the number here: 0.222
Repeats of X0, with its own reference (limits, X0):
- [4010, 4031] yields 0.081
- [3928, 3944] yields 0.127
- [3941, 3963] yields 0.050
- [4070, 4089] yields -0.019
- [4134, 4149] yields 0.114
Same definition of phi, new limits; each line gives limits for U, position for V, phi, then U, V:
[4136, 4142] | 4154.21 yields 5.01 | 25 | 25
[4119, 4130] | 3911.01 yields 5.03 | 22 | 23.1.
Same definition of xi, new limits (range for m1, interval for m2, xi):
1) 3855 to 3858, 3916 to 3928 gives 0.00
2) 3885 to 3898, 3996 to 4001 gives -0.08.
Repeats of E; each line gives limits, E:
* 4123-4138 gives 21.4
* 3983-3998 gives 18.8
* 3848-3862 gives 18.8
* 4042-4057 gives 22.1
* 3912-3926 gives 18.4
